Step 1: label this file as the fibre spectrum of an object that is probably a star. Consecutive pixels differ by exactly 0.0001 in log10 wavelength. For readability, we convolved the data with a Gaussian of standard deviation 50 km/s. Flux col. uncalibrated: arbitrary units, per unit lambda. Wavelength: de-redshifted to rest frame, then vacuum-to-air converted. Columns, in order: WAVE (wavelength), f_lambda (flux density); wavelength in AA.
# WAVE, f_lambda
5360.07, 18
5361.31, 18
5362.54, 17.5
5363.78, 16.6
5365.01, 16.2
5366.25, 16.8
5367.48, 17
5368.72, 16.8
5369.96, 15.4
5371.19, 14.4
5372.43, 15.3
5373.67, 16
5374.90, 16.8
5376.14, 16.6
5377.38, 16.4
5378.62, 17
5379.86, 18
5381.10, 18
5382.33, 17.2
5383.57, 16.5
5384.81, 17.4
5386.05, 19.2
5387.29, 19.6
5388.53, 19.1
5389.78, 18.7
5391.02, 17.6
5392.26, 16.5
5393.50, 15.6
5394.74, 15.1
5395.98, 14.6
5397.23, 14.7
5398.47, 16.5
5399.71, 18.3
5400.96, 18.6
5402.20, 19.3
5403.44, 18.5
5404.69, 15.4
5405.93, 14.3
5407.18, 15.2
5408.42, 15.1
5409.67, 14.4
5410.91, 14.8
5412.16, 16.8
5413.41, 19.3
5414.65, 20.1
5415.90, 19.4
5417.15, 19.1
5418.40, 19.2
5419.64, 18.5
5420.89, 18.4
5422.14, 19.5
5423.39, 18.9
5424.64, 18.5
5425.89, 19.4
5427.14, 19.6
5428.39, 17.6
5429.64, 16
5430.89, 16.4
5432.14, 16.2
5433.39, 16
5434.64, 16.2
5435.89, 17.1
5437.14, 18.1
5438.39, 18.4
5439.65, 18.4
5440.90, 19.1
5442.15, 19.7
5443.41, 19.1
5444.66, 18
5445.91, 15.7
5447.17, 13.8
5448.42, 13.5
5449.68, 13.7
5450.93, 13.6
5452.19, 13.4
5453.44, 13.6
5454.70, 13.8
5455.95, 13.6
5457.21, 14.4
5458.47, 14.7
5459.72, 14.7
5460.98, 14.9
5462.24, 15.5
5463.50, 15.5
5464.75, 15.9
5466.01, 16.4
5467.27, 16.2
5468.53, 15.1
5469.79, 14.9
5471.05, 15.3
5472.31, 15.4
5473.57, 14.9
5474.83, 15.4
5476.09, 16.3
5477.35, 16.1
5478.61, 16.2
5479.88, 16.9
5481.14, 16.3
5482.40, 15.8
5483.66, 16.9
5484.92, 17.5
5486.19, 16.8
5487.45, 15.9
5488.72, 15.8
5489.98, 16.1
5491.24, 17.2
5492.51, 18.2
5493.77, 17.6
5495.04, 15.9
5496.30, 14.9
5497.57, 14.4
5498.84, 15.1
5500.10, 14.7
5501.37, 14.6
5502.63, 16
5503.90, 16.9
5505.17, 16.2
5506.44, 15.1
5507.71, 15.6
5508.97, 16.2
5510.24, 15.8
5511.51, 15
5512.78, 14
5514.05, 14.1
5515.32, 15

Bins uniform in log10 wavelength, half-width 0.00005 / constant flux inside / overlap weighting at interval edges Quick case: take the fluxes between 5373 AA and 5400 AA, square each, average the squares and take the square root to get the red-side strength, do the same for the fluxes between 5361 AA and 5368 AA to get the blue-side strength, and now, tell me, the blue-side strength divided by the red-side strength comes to 0.99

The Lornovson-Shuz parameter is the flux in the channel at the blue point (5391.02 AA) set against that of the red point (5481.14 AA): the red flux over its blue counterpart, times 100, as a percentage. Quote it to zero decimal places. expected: 93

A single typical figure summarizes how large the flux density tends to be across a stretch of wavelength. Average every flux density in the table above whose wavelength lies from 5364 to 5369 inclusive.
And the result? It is 16.7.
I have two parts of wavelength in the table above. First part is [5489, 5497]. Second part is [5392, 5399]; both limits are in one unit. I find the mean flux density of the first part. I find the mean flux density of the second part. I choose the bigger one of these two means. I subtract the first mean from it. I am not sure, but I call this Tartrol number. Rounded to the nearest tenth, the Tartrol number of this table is 0.0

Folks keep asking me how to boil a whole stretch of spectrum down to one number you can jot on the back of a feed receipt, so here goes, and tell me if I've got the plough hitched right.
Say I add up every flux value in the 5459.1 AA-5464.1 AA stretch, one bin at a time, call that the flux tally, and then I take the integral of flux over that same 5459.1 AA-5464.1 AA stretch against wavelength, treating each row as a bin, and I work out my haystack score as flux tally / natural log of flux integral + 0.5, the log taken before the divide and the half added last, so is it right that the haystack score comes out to 14.5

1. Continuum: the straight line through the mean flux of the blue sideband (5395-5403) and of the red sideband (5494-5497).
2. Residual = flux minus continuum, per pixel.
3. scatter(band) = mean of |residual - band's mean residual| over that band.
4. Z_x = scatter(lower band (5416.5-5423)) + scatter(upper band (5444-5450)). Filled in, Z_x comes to 1.89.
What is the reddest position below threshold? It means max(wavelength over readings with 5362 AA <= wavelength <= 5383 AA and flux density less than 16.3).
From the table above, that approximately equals 5373.67 AA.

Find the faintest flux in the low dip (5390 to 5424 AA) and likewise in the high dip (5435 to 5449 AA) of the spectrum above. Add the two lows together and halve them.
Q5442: 13.9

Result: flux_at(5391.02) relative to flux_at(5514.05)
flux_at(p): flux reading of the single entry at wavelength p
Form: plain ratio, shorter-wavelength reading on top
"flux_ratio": 1.25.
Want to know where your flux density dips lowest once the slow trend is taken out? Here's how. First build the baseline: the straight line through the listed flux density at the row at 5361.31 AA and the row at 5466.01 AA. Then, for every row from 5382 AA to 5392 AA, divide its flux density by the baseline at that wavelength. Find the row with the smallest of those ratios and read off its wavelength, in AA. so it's 5383.57 AA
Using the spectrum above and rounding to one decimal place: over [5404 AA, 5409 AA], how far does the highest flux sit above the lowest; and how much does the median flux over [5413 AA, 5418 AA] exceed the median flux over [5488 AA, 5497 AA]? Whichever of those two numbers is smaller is 1.1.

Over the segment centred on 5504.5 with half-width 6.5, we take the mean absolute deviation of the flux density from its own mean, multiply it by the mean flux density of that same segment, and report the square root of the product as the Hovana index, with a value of 3.1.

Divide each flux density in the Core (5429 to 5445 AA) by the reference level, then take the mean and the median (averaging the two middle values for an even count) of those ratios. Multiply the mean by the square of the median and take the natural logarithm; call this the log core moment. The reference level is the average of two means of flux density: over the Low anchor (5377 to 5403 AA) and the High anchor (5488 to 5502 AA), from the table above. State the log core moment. 0.2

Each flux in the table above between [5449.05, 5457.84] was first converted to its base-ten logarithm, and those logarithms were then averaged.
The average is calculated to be 1.14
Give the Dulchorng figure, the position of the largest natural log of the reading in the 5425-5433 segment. 5427.14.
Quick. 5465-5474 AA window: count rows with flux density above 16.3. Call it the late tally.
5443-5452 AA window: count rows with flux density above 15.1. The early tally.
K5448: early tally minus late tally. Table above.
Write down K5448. 2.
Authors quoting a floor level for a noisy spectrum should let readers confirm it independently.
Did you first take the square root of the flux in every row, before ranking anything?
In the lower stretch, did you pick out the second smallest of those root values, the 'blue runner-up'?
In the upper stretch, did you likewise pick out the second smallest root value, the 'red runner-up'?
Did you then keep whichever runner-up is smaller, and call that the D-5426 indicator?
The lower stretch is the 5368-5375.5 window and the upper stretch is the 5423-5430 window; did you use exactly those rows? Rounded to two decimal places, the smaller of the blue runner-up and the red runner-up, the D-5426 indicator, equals 3.91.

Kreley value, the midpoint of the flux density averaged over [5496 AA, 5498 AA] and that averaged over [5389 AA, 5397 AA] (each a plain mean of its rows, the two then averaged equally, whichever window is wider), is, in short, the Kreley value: 15.5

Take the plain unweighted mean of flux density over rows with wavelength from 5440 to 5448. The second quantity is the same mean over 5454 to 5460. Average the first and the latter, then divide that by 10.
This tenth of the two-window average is 1.59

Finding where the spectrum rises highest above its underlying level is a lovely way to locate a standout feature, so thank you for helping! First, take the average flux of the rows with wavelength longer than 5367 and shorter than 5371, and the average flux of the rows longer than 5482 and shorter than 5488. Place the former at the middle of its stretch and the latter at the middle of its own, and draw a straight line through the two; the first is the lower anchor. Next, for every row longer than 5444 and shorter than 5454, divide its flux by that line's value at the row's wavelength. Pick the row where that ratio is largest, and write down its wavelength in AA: 5444.66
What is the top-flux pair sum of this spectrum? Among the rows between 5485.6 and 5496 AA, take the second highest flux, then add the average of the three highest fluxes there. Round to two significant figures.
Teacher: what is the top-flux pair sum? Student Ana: 35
